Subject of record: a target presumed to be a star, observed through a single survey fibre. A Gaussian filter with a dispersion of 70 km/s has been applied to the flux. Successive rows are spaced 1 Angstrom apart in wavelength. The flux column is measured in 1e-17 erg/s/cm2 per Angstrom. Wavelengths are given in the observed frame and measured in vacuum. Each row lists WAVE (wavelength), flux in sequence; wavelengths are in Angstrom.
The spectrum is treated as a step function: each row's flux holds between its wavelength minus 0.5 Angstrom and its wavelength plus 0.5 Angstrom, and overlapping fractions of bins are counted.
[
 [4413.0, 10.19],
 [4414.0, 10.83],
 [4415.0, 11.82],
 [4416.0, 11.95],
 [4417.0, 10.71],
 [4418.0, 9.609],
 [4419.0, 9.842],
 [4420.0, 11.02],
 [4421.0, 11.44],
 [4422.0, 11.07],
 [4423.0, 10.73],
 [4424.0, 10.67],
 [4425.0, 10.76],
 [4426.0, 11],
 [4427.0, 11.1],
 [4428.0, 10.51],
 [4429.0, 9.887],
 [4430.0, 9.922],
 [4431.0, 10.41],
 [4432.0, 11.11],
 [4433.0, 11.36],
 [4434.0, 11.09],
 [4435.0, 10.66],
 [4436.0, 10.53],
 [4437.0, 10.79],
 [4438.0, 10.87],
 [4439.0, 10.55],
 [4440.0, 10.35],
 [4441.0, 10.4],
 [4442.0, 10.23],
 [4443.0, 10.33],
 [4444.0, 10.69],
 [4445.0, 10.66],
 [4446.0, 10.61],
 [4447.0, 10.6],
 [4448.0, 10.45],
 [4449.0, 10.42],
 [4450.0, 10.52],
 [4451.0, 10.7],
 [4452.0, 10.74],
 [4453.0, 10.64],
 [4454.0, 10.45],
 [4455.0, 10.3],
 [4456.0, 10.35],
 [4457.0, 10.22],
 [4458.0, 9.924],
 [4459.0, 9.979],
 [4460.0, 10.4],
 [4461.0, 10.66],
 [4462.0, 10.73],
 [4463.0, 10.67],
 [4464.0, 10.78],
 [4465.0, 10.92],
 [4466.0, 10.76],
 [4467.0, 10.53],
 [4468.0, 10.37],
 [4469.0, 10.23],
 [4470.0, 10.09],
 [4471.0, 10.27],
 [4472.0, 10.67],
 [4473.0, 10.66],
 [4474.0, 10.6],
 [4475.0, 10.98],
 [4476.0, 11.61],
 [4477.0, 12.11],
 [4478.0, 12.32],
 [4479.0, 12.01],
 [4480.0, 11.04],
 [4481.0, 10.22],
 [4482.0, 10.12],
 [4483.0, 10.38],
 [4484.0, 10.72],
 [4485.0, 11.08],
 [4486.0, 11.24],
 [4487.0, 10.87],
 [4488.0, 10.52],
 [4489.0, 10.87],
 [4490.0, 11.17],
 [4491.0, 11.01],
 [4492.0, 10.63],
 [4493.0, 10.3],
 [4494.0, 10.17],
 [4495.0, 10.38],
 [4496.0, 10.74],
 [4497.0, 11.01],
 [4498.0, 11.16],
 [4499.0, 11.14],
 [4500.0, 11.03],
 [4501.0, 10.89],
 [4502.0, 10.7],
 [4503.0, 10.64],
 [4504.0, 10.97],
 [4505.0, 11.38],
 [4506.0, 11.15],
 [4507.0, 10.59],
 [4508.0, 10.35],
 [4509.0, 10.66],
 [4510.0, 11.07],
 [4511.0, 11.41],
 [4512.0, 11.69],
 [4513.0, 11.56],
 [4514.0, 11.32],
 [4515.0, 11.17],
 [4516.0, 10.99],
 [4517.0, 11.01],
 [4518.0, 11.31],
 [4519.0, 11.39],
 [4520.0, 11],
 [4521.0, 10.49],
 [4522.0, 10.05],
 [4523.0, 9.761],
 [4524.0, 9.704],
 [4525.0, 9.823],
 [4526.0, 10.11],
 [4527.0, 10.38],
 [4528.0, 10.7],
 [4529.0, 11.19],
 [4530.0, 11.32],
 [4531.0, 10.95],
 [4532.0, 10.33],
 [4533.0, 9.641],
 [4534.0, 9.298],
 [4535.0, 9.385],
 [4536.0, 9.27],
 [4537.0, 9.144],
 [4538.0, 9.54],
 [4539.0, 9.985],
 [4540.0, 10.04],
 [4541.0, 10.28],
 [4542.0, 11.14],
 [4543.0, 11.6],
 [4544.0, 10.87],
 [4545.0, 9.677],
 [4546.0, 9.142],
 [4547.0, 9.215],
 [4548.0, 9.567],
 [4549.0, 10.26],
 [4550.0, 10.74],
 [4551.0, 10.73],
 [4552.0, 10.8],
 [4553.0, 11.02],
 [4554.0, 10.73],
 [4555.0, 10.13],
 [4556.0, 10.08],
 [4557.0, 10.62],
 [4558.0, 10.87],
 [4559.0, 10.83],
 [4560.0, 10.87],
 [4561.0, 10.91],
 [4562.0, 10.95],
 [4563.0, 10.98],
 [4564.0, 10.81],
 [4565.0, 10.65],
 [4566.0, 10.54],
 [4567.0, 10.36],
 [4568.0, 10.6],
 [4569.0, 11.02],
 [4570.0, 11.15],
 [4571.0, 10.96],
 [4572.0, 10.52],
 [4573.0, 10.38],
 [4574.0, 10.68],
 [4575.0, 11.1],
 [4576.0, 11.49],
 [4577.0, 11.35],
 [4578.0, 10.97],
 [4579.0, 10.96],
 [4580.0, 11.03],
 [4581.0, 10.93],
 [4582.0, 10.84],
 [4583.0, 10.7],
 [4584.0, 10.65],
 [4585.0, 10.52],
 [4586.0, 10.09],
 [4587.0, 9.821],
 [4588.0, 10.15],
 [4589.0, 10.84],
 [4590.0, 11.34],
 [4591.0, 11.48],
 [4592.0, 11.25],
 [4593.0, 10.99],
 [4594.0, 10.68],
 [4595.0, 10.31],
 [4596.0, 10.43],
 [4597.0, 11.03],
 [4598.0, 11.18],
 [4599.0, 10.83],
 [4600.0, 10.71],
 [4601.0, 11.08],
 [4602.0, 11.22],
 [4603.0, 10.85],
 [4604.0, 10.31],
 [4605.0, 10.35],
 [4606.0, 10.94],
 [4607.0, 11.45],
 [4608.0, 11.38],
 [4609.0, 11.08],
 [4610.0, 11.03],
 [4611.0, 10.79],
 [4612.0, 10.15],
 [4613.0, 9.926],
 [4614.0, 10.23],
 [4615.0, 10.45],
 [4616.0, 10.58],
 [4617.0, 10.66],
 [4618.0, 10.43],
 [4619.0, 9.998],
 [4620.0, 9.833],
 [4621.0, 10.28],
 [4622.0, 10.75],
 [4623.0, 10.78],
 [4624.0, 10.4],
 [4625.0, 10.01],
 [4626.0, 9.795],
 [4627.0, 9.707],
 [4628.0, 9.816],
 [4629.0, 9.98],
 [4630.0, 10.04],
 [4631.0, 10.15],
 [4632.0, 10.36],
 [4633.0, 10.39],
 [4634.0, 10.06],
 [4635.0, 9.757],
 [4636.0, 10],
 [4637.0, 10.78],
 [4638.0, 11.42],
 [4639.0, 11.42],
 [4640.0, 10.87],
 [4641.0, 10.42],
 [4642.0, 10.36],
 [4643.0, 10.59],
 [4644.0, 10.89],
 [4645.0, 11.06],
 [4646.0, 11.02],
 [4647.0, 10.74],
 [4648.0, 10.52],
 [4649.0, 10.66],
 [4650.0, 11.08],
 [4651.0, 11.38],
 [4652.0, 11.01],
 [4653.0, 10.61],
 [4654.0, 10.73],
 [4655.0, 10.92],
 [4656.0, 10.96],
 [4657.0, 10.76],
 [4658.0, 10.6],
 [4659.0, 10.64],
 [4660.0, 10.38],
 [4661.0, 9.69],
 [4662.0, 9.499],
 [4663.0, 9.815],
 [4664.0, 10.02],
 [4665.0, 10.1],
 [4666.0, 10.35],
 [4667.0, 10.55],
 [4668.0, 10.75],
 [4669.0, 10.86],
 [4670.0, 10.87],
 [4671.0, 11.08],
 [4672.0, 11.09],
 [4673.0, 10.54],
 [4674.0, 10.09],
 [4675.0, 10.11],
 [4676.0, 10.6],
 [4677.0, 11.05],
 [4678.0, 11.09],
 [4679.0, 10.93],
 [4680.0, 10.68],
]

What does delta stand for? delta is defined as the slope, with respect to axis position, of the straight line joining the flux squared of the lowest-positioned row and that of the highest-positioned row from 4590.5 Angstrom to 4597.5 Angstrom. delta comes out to -1.7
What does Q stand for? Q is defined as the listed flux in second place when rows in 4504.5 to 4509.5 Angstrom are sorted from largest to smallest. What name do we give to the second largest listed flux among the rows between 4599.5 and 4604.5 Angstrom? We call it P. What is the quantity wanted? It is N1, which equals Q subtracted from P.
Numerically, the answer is -0.1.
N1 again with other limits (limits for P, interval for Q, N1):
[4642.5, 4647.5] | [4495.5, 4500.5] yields -0.1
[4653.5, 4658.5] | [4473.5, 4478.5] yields -1.2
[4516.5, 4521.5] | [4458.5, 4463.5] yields 0.6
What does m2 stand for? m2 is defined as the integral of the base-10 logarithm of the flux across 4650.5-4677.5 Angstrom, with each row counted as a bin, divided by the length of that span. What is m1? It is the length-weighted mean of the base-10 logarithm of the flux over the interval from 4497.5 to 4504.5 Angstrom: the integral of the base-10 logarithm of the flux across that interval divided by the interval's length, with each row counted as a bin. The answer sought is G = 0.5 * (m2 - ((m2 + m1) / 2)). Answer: -0.004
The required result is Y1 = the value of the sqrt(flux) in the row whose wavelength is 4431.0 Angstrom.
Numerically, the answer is 3.23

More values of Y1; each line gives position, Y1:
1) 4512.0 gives 3.42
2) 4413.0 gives 3.19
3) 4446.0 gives 3.26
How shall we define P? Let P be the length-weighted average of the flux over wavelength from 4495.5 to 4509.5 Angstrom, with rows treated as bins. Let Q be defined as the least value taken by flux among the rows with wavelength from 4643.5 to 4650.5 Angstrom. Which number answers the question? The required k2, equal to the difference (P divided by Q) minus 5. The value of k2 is -3.97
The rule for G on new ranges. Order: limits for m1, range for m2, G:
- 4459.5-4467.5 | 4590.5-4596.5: 0.002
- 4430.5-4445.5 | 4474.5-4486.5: 0.005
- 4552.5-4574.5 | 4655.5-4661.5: -0.002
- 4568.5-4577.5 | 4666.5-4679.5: -0.002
